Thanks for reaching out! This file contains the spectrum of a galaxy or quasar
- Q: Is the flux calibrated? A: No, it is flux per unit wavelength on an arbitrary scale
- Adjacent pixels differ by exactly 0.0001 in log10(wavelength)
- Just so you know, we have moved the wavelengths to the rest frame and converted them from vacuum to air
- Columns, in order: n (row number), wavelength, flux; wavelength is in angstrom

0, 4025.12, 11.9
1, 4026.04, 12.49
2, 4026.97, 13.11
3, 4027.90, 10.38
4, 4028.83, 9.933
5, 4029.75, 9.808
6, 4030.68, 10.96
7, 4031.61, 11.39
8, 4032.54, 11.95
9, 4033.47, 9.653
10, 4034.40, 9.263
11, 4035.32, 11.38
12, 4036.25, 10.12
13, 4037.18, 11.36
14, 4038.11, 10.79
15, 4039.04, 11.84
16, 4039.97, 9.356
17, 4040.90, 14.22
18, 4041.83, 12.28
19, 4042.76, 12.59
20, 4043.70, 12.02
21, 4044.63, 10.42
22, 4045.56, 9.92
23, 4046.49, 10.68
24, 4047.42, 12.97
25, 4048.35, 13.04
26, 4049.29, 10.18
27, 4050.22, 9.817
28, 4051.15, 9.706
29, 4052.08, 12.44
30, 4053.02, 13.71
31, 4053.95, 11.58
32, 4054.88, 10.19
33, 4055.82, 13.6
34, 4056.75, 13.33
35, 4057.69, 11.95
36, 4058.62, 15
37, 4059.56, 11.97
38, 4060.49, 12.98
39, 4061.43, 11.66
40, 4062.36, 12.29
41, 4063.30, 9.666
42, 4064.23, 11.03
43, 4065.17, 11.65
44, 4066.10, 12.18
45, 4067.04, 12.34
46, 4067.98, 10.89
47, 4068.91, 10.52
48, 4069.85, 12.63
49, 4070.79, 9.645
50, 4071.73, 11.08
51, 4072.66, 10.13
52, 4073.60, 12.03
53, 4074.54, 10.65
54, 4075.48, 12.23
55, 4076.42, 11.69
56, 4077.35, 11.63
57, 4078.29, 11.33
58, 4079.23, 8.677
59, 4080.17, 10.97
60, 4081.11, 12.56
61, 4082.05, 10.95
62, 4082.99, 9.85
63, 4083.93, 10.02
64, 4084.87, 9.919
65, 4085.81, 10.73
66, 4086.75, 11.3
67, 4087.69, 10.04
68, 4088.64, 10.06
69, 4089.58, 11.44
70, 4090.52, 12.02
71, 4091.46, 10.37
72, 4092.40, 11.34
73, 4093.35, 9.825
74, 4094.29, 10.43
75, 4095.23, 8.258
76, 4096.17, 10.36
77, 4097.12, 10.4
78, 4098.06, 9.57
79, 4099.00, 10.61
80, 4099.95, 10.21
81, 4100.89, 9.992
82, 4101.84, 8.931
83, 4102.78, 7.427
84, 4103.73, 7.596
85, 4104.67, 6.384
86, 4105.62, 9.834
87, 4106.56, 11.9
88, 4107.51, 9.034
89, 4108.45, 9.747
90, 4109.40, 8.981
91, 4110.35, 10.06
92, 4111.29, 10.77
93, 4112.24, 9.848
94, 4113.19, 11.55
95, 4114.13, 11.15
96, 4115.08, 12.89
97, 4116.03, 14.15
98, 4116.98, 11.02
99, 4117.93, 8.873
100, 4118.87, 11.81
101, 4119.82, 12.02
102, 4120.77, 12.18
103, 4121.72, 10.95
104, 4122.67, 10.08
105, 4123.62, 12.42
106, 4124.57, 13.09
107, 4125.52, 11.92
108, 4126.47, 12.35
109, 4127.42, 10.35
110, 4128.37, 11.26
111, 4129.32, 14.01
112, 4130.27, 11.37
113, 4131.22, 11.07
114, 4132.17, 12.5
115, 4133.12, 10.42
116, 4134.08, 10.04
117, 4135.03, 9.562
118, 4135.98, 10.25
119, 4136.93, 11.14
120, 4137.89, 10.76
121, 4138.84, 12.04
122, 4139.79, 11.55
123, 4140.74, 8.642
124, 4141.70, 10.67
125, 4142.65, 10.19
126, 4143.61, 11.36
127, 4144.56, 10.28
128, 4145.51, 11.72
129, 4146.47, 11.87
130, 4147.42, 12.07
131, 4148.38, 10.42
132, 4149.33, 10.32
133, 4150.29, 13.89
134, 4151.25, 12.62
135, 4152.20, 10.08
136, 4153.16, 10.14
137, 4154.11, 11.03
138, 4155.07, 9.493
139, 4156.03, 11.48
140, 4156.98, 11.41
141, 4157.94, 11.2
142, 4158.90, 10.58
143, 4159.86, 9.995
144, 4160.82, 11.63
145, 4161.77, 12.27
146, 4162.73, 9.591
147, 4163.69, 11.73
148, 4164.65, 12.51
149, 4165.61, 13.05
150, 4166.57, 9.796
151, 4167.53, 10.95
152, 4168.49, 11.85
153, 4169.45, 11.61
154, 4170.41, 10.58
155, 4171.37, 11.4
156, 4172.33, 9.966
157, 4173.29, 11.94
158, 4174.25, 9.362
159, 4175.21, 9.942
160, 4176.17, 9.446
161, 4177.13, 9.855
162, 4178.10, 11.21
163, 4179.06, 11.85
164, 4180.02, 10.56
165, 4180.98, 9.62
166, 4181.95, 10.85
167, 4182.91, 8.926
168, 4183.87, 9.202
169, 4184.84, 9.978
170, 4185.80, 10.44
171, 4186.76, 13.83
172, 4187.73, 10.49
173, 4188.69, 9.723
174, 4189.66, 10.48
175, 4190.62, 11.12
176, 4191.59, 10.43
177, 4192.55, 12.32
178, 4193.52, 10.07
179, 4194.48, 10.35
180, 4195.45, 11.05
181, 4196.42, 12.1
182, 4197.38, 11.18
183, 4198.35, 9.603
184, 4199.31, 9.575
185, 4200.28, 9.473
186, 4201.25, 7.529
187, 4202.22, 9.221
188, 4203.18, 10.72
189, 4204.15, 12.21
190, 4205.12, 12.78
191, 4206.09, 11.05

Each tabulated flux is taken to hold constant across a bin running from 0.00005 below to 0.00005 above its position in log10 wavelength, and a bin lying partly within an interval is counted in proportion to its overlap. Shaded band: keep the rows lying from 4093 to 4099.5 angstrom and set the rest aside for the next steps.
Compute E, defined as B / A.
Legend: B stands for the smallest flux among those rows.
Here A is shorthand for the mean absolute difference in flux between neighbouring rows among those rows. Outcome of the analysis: 7.3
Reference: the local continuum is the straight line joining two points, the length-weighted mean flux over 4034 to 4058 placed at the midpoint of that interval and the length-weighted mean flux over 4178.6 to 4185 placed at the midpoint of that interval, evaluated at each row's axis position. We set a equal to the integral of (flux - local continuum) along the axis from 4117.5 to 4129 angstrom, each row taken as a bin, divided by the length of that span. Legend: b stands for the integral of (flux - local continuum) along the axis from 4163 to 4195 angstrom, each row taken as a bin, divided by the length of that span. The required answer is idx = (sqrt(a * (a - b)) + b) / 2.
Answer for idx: 0.48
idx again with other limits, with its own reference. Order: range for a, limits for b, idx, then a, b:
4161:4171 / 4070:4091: 0.48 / 1.10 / -0.3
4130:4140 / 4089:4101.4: -0.03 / 0.34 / -0.6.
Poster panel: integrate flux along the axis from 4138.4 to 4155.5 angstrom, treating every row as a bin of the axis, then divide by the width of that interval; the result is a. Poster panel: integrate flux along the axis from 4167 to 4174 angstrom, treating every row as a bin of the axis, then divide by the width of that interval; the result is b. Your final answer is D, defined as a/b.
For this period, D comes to 0.99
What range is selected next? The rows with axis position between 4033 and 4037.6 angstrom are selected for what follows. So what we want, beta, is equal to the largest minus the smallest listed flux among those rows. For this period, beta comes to 2.1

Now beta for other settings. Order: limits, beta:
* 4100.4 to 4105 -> 3.6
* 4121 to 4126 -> 3.0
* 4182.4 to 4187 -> 4.9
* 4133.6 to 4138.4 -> 1.6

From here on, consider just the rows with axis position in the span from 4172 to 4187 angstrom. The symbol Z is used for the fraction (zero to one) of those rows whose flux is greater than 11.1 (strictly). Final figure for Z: 0.25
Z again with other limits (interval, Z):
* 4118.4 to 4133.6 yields 0.69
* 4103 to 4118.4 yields 0.31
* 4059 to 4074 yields 0.56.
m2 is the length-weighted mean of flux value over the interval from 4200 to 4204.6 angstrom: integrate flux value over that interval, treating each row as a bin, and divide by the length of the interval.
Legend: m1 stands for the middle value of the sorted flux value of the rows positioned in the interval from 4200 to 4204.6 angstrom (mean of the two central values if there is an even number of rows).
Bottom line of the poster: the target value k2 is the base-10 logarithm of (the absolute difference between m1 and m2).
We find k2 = -0.45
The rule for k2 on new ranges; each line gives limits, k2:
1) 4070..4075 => -0.75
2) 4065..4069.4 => -0.88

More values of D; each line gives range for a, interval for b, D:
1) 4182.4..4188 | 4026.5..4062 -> 0.91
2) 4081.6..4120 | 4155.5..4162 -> 0.92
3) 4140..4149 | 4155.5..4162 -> 0.97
